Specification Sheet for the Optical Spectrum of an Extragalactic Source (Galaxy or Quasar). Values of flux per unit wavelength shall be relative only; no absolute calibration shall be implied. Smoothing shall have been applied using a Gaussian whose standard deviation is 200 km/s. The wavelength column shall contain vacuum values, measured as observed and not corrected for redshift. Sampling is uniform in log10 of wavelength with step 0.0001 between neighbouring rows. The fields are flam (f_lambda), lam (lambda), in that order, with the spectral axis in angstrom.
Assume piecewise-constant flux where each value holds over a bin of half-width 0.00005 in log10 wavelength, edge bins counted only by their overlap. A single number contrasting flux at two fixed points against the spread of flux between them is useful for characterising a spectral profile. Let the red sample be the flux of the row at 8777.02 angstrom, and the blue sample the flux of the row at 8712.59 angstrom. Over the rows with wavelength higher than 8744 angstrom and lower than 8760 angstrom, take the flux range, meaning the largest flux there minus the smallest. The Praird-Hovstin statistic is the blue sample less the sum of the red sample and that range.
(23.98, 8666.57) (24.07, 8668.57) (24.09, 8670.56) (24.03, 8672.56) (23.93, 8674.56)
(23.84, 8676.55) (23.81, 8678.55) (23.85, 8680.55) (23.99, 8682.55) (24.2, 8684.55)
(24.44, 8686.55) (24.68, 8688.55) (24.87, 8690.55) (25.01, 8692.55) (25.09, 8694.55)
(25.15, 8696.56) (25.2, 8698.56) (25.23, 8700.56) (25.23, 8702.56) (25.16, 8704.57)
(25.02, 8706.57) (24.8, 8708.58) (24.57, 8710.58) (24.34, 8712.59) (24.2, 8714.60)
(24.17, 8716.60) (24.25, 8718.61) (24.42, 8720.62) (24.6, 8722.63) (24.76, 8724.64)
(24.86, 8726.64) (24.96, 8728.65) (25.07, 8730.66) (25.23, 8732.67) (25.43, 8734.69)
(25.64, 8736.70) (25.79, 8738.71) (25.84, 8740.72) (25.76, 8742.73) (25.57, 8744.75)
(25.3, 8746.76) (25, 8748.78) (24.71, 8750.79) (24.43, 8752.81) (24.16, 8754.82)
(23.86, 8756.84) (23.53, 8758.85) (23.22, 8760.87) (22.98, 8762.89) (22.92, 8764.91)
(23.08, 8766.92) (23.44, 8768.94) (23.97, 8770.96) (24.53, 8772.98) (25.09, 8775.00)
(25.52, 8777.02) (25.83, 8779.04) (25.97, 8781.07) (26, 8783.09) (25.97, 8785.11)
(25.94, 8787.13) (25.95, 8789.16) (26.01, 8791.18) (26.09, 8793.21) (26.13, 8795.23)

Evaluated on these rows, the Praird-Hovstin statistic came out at -3.2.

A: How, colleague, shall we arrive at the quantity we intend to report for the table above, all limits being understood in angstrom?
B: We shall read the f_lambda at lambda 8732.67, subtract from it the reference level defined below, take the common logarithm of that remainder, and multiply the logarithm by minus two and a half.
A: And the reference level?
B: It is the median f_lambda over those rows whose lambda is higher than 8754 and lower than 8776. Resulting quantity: -0.58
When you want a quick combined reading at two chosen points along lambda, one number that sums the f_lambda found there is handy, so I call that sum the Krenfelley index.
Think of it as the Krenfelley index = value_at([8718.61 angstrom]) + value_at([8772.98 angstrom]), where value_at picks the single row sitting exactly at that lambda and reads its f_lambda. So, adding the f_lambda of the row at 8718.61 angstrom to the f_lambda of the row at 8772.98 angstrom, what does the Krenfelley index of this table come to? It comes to 48.8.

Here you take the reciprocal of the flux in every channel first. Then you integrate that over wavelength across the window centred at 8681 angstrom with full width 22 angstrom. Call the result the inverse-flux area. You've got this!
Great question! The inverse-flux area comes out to 0.91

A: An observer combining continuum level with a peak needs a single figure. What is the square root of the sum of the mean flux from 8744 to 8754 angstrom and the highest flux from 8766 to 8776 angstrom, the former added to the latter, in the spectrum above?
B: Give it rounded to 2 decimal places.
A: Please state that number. 7.08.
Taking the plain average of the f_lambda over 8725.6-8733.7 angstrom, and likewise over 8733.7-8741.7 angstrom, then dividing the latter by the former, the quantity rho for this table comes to 1.03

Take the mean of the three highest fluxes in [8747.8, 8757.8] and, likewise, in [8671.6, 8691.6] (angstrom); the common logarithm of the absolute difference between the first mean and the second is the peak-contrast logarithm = -1.30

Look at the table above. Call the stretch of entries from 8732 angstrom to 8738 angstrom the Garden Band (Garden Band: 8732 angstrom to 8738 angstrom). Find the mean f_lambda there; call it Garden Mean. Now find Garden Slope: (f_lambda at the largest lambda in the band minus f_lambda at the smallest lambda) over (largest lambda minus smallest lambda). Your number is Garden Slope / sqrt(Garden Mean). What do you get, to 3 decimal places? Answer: 0.020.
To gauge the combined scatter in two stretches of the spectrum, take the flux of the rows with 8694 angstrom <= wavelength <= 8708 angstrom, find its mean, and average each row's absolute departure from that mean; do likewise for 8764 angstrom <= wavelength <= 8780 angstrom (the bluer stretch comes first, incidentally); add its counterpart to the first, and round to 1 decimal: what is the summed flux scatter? 1.0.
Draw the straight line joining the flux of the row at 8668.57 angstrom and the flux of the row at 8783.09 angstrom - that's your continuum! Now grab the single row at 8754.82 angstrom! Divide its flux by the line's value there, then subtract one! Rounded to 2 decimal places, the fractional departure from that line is -0.05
